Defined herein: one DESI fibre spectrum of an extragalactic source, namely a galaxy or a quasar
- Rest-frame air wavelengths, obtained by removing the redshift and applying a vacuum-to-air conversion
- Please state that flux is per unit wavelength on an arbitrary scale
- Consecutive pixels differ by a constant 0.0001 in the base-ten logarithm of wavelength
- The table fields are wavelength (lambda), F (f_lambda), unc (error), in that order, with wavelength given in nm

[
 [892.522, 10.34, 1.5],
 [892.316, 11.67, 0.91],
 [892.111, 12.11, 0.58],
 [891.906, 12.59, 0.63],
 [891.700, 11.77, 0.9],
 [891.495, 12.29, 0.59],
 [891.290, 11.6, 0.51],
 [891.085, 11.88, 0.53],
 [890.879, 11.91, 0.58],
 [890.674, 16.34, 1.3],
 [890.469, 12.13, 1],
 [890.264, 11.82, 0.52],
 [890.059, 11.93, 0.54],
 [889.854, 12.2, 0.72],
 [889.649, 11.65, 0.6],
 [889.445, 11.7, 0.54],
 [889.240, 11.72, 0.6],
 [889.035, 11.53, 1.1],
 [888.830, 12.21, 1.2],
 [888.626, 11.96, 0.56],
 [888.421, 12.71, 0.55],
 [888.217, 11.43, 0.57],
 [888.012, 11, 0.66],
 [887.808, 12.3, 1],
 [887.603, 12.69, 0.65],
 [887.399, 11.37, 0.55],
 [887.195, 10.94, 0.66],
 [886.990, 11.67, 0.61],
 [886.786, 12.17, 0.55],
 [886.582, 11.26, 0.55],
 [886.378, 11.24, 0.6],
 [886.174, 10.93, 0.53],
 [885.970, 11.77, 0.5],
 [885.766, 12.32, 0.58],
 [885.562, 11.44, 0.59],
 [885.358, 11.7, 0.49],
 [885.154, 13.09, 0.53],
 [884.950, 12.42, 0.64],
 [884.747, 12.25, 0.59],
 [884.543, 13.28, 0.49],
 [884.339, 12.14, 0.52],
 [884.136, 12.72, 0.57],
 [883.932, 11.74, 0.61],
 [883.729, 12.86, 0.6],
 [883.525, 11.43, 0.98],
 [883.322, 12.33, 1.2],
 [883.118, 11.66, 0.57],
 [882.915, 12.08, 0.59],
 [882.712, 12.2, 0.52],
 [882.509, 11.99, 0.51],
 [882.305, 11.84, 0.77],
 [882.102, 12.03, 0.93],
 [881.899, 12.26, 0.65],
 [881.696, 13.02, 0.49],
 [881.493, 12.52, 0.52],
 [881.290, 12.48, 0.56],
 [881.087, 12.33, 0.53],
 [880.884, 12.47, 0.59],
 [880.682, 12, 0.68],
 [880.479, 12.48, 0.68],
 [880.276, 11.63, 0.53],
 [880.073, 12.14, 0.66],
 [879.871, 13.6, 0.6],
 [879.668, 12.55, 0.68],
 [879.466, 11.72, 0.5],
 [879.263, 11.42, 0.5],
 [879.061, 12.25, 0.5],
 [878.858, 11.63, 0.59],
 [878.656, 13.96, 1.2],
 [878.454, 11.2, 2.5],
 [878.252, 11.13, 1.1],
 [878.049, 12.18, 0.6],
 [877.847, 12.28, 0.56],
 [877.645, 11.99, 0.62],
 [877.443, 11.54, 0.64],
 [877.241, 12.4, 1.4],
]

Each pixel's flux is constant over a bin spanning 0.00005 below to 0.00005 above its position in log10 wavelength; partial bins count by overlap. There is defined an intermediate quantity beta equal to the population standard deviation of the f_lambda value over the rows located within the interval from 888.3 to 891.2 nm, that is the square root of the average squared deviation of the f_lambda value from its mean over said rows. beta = 1.2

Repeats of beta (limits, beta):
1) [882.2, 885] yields 0.5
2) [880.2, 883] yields 0.3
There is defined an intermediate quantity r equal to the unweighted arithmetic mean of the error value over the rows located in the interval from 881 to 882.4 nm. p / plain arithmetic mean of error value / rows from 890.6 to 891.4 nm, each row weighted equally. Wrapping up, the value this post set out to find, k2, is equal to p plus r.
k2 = 1.37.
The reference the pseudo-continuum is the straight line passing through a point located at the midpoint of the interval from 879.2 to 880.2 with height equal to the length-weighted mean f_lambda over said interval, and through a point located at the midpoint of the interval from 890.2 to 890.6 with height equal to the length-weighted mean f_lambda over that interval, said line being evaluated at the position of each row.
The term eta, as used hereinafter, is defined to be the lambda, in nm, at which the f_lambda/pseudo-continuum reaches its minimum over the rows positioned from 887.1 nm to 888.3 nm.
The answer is 887.195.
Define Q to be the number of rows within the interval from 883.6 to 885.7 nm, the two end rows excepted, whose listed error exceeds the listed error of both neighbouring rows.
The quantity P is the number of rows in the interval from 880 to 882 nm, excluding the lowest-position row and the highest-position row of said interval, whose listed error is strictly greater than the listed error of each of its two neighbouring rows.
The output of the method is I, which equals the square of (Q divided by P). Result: 4.0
